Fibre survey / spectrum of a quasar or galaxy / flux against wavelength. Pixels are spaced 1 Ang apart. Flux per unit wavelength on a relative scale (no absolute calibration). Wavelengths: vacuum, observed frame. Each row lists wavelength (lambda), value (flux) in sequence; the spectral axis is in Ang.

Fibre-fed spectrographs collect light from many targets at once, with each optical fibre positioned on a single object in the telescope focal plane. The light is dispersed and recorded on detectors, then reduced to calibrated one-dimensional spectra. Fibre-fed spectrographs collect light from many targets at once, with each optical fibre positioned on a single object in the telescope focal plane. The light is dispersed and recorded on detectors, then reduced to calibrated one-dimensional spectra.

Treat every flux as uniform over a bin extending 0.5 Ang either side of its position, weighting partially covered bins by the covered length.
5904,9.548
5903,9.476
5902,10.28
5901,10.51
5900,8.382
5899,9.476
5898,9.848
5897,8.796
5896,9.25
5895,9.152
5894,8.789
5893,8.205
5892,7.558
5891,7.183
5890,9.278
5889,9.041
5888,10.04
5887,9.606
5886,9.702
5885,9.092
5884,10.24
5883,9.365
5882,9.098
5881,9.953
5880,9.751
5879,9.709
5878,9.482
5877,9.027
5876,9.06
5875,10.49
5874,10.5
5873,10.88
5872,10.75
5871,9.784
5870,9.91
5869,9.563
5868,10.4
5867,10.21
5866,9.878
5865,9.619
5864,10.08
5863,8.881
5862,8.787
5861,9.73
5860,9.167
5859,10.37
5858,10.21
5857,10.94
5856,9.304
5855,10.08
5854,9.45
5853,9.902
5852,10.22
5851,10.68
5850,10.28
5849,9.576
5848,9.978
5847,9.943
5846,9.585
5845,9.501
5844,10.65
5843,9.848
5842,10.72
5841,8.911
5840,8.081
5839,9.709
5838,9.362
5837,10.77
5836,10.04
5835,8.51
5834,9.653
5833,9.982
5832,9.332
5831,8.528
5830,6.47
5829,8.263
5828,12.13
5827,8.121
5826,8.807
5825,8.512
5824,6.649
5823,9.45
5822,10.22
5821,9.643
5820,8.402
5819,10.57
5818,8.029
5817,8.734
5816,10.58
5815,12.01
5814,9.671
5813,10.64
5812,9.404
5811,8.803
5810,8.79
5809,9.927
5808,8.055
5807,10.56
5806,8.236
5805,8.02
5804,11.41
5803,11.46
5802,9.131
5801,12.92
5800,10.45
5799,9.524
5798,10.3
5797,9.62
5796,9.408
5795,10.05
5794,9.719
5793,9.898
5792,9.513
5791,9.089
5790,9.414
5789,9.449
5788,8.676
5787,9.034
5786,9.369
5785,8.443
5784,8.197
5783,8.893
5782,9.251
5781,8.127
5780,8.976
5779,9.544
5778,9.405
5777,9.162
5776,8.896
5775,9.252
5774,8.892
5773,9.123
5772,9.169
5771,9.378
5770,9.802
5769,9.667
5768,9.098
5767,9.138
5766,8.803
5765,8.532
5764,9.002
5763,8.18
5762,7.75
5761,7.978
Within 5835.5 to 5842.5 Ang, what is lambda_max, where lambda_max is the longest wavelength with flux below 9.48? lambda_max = 5841 Ang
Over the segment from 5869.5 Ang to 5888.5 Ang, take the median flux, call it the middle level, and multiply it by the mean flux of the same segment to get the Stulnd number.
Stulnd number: 96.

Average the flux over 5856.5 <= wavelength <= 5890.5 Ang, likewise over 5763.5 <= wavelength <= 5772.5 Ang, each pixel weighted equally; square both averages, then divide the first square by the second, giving 1.14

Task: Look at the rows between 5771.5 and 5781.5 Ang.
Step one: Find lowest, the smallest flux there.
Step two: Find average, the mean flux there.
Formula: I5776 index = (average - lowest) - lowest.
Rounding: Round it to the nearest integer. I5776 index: -7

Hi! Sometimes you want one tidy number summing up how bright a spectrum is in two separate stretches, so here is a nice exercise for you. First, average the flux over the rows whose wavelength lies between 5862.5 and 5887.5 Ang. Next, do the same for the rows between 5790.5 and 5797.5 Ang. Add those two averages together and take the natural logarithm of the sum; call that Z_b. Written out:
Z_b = 2.97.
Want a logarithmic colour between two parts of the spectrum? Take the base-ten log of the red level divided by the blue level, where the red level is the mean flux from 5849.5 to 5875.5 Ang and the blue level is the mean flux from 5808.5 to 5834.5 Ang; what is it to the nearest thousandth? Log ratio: 0.032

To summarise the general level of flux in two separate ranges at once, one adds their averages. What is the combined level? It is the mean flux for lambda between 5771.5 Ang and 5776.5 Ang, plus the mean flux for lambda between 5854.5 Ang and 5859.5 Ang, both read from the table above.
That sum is 19.2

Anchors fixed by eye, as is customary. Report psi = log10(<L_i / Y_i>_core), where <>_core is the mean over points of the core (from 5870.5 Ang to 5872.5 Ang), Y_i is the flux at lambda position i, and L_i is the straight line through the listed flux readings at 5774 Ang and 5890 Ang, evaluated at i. -0.046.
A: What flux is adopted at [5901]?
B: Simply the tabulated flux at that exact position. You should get 10.51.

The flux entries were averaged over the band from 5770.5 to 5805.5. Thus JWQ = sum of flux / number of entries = 9.5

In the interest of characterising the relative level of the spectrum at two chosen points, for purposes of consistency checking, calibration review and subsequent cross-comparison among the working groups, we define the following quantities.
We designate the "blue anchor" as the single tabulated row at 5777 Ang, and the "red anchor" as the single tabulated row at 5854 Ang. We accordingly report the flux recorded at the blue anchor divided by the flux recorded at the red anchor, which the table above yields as 0.97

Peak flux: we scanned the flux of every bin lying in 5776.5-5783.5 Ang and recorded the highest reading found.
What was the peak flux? 9.544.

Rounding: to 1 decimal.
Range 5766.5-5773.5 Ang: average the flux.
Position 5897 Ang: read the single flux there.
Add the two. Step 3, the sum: 18.1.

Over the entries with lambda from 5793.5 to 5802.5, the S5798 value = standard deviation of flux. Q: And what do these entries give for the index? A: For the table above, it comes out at 1.1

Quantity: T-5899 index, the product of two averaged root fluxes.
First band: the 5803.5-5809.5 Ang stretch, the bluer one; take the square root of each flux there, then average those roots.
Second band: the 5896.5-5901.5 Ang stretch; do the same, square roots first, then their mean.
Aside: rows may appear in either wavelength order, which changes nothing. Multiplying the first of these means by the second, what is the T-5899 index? 9.35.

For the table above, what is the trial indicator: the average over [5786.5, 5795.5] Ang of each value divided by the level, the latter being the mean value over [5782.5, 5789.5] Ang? 1.063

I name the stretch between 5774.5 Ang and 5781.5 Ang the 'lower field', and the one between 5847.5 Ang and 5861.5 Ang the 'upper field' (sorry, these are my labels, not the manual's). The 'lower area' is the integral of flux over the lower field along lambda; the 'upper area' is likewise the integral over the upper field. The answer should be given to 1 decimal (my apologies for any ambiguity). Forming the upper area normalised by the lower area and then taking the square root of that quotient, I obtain 1.5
